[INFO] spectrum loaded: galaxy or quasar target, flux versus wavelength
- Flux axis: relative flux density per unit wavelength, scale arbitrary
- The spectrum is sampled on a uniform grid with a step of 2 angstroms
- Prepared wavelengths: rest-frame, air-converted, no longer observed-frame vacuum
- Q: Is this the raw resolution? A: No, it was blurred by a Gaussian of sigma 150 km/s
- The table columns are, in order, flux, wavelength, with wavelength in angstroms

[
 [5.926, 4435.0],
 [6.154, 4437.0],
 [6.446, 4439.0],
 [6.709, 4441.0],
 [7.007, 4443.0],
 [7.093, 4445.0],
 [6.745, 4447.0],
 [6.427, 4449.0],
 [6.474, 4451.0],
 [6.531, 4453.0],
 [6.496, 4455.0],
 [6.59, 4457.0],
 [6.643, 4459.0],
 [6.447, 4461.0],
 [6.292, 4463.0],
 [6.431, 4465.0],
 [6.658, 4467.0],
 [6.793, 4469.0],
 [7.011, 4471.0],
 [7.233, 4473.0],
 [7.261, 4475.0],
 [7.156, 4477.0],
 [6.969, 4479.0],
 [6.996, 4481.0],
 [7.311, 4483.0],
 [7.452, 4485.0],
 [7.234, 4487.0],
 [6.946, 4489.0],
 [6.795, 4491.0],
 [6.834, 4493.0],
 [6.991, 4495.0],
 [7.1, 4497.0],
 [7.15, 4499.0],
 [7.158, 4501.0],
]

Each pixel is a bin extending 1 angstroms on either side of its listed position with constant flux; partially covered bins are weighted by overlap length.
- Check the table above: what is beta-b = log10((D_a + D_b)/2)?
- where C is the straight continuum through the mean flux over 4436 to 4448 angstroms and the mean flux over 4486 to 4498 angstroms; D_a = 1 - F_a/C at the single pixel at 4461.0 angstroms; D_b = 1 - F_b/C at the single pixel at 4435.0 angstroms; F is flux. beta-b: -1.1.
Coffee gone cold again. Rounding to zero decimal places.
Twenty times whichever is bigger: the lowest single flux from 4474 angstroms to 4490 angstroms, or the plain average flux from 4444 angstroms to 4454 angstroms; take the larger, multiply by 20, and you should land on 139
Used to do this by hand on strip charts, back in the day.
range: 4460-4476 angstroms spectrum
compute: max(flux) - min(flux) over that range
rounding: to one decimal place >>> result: 1.0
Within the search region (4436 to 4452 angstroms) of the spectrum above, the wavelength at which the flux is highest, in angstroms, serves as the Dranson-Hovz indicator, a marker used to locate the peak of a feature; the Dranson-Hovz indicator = 4445.0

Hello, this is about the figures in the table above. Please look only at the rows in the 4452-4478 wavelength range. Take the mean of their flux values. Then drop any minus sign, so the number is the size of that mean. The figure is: 6.7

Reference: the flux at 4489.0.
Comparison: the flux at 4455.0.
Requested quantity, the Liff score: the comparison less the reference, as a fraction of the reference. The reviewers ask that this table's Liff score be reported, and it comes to -0.06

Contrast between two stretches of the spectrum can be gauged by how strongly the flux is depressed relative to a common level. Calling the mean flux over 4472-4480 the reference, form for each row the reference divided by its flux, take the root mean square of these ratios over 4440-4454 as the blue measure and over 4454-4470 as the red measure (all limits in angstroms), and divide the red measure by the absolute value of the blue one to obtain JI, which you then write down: 1.02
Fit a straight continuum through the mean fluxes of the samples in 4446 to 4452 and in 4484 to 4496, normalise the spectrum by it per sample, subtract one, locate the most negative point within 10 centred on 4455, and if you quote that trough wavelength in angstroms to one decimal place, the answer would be 4455.0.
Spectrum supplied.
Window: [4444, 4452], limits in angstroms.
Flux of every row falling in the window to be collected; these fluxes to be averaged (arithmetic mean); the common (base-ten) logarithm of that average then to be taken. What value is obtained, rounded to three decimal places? 0.825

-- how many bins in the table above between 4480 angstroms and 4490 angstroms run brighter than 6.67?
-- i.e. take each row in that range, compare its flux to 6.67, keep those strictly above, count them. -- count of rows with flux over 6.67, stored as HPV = 5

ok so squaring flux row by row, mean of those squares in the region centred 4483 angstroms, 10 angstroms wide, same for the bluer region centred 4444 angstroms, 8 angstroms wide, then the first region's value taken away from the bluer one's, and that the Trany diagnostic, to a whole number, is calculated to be -4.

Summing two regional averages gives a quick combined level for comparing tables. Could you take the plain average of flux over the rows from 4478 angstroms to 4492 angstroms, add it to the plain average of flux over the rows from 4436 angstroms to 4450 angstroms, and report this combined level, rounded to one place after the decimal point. 13.8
